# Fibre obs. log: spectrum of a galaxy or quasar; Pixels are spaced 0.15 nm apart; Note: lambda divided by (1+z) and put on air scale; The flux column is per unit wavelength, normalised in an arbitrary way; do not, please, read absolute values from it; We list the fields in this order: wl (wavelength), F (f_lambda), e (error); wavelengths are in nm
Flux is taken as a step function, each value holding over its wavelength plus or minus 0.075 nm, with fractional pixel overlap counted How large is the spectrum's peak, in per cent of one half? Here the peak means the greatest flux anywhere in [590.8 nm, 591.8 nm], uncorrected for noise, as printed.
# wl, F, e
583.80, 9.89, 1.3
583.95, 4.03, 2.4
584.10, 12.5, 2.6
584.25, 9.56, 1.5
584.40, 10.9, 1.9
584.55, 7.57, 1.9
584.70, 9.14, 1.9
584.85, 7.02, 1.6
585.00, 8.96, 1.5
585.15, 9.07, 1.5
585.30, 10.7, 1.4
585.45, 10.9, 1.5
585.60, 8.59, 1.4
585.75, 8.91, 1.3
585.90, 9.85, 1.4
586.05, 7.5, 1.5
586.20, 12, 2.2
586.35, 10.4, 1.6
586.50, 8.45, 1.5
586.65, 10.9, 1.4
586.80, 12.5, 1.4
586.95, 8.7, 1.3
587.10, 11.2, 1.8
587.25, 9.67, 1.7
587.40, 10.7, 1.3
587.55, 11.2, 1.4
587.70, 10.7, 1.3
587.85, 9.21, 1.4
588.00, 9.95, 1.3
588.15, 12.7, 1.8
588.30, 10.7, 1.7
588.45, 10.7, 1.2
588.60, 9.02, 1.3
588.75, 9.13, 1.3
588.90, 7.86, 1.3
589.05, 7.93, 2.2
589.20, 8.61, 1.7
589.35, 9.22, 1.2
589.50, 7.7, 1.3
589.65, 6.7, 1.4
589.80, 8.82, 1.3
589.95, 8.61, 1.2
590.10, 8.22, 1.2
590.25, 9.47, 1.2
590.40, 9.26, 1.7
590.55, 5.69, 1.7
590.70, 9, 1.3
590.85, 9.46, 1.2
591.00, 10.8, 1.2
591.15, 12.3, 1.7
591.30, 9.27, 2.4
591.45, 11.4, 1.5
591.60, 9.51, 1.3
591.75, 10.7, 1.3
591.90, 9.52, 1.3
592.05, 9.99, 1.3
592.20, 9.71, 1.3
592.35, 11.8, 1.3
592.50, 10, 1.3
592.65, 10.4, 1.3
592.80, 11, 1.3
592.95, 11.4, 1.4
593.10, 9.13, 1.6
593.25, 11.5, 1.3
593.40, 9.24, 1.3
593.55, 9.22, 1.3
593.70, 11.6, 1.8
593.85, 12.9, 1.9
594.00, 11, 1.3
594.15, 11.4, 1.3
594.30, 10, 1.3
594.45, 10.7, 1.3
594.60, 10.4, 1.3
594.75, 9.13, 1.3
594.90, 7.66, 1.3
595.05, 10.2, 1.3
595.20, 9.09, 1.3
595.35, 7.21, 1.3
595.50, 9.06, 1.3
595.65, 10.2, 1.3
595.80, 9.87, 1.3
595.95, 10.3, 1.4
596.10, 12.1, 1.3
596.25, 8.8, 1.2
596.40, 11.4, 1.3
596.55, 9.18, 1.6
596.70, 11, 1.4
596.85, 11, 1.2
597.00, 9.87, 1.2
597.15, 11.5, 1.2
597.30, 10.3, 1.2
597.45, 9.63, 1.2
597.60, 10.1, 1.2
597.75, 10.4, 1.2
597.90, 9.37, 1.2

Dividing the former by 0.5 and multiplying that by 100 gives 2460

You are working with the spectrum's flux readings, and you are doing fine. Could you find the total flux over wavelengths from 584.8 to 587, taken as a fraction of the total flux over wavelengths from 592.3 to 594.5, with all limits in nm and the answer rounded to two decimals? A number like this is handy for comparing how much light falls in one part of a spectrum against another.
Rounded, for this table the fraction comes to 0.90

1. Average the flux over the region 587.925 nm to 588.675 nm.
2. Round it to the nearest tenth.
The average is 10.6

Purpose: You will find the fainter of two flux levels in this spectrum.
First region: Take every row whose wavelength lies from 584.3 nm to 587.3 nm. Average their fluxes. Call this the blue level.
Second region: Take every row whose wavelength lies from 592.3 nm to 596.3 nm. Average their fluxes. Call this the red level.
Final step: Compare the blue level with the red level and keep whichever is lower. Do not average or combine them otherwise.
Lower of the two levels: 9.65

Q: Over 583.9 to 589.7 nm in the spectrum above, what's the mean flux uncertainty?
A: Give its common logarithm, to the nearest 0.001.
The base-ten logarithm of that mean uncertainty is 0.196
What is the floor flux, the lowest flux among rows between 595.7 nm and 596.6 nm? 8.8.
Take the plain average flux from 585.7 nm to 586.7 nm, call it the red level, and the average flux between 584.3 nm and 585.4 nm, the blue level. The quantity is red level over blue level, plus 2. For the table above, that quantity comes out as 3.07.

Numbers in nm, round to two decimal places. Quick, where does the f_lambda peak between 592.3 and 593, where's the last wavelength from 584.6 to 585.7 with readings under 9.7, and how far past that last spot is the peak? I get 6.75 nm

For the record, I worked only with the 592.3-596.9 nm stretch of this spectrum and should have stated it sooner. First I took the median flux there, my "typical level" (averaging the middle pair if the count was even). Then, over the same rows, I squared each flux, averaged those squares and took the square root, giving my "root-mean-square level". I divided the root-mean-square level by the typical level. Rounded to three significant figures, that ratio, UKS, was 1.00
